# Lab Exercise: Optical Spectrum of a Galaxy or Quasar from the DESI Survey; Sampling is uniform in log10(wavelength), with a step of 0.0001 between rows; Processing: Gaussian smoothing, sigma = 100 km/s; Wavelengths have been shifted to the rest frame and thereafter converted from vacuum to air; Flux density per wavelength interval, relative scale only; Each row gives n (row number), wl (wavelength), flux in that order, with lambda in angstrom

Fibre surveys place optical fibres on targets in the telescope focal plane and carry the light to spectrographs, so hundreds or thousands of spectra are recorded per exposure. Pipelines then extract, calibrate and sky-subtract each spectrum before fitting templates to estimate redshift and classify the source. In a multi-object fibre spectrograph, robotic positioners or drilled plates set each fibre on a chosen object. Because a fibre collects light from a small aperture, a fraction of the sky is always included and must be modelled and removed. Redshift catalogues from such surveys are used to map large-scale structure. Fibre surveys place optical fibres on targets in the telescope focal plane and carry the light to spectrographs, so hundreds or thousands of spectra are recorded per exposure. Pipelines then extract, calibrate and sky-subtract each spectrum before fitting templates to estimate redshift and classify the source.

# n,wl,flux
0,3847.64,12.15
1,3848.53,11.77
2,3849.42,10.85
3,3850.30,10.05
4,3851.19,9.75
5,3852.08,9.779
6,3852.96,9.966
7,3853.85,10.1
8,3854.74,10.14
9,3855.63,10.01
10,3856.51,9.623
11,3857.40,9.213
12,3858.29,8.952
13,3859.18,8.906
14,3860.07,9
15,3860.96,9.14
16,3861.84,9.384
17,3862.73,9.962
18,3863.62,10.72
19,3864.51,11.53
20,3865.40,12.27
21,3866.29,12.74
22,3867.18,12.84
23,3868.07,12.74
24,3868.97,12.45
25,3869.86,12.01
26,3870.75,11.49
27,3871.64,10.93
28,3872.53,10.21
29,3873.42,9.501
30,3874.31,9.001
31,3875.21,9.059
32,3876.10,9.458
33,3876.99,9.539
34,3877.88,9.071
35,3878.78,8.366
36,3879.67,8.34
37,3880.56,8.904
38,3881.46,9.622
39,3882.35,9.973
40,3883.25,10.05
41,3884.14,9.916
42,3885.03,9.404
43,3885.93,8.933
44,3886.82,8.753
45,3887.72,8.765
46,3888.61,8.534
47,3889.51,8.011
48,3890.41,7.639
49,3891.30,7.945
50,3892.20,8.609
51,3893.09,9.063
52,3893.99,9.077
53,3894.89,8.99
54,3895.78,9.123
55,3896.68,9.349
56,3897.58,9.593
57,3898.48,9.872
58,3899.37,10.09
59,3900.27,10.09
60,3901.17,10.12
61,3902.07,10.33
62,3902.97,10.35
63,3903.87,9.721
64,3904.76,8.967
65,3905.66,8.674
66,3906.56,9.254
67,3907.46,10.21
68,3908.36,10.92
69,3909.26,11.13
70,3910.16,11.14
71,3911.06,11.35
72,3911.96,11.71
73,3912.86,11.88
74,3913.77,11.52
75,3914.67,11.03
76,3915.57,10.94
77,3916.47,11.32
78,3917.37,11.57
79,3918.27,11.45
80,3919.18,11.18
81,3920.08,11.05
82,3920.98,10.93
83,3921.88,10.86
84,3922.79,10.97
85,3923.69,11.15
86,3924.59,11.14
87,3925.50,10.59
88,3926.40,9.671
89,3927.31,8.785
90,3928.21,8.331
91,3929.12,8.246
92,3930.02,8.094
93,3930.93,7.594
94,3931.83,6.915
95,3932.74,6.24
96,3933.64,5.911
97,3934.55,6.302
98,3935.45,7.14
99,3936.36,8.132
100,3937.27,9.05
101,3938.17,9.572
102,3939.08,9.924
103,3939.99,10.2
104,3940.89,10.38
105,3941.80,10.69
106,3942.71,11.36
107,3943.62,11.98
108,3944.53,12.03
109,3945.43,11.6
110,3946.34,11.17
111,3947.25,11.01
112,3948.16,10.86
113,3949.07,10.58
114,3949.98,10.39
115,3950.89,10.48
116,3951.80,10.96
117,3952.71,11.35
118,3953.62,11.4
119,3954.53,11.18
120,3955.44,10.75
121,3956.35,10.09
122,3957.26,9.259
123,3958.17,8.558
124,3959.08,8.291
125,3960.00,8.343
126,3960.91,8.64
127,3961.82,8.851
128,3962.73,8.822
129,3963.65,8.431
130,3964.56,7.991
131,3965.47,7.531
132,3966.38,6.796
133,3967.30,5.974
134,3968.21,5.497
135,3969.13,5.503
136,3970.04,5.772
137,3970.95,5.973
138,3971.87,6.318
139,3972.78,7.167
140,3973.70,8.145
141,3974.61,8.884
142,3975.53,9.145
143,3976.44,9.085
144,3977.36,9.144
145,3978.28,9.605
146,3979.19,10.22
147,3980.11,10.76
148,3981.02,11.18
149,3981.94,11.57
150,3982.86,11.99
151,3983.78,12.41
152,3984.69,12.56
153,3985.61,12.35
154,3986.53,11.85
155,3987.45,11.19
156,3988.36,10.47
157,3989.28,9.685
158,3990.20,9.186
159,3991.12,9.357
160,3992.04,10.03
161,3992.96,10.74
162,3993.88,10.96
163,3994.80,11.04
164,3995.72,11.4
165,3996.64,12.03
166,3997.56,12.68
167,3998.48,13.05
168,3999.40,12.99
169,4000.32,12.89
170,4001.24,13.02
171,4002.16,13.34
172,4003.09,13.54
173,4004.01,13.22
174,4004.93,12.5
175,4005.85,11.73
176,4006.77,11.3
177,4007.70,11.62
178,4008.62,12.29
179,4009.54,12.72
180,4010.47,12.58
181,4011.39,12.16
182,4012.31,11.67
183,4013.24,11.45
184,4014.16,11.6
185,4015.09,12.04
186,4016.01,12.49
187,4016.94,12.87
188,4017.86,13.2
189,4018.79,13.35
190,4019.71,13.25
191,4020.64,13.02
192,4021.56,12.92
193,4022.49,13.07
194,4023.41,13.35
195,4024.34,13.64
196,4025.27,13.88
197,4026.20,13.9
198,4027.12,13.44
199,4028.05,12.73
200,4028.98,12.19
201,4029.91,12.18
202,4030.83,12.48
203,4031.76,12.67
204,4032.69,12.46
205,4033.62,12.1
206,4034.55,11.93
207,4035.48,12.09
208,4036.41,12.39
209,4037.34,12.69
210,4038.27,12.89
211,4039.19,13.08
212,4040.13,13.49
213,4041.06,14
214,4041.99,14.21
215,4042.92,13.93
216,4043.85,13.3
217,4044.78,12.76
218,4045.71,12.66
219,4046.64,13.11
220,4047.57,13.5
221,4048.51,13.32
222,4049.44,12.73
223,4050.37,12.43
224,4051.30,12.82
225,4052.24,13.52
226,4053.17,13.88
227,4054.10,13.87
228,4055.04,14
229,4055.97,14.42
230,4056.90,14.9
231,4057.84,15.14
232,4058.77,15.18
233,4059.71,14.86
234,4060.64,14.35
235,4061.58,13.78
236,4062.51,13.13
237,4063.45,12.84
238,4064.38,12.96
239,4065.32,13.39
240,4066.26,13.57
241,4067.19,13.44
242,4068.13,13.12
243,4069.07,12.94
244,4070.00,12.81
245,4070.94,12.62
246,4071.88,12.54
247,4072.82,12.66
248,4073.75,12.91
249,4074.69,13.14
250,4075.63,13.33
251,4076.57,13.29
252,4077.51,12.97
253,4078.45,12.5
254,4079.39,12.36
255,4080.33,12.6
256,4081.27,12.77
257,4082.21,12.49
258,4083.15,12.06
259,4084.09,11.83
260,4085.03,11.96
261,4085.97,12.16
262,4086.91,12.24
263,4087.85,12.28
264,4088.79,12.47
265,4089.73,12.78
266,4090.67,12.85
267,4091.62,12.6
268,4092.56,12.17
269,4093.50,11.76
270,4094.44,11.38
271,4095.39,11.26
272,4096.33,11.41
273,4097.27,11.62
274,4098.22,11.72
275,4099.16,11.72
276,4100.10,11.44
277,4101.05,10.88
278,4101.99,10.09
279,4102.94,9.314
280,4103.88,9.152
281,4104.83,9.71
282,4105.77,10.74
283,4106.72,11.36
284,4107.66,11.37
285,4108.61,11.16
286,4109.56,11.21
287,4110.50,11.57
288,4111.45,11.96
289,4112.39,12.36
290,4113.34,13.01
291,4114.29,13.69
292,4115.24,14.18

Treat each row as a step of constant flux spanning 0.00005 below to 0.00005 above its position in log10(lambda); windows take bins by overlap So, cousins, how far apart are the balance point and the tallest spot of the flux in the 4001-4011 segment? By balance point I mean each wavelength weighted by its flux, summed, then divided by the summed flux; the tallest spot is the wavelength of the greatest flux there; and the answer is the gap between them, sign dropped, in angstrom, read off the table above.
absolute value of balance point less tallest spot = 2.7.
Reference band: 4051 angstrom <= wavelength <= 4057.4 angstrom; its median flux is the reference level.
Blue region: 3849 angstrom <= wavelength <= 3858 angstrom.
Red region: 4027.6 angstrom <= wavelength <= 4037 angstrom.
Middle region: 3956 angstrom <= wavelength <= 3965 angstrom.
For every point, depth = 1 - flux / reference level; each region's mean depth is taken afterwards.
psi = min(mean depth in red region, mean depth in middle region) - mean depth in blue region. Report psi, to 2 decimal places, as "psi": -0.17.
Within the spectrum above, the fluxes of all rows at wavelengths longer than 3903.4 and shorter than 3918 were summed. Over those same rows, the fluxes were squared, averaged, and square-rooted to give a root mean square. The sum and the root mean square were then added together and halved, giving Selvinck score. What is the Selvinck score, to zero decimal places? 91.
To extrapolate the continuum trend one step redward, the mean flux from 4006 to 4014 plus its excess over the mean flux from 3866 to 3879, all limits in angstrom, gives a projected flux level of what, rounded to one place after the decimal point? 13.3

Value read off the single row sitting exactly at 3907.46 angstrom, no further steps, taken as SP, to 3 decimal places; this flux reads 10.210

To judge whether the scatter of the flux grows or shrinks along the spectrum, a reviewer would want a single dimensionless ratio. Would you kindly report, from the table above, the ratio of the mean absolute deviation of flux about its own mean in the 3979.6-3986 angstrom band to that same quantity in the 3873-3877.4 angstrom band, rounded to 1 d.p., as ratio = 2.5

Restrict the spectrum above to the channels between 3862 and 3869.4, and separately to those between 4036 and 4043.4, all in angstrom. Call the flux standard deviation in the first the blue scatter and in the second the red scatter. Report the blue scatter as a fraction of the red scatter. 1.6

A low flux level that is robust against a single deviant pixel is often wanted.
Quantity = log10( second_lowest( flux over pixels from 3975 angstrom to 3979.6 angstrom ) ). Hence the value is 0.96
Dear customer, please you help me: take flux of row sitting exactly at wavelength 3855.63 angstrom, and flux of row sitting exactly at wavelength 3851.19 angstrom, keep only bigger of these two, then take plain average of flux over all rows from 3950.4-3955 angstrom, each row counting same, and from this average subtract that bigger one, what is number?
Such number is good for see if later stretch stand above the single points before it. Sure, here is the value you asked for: 1.1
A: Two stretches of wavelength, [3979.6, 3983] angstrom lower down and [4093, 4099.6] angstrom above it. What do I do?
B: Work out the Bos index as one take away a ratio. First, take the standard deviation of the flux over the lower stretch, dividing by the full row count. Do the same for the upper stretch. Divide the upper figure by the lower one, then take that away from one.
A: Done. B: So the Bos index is 0.59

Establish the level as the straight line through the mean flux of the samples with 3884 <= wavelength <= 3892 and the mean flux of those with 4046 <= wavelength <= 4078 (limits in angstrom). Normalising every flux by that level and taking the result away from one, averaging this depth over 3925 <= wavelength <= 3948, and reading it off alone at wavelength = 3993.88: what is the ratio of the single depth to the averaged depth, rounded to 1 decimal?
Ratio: 0.7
